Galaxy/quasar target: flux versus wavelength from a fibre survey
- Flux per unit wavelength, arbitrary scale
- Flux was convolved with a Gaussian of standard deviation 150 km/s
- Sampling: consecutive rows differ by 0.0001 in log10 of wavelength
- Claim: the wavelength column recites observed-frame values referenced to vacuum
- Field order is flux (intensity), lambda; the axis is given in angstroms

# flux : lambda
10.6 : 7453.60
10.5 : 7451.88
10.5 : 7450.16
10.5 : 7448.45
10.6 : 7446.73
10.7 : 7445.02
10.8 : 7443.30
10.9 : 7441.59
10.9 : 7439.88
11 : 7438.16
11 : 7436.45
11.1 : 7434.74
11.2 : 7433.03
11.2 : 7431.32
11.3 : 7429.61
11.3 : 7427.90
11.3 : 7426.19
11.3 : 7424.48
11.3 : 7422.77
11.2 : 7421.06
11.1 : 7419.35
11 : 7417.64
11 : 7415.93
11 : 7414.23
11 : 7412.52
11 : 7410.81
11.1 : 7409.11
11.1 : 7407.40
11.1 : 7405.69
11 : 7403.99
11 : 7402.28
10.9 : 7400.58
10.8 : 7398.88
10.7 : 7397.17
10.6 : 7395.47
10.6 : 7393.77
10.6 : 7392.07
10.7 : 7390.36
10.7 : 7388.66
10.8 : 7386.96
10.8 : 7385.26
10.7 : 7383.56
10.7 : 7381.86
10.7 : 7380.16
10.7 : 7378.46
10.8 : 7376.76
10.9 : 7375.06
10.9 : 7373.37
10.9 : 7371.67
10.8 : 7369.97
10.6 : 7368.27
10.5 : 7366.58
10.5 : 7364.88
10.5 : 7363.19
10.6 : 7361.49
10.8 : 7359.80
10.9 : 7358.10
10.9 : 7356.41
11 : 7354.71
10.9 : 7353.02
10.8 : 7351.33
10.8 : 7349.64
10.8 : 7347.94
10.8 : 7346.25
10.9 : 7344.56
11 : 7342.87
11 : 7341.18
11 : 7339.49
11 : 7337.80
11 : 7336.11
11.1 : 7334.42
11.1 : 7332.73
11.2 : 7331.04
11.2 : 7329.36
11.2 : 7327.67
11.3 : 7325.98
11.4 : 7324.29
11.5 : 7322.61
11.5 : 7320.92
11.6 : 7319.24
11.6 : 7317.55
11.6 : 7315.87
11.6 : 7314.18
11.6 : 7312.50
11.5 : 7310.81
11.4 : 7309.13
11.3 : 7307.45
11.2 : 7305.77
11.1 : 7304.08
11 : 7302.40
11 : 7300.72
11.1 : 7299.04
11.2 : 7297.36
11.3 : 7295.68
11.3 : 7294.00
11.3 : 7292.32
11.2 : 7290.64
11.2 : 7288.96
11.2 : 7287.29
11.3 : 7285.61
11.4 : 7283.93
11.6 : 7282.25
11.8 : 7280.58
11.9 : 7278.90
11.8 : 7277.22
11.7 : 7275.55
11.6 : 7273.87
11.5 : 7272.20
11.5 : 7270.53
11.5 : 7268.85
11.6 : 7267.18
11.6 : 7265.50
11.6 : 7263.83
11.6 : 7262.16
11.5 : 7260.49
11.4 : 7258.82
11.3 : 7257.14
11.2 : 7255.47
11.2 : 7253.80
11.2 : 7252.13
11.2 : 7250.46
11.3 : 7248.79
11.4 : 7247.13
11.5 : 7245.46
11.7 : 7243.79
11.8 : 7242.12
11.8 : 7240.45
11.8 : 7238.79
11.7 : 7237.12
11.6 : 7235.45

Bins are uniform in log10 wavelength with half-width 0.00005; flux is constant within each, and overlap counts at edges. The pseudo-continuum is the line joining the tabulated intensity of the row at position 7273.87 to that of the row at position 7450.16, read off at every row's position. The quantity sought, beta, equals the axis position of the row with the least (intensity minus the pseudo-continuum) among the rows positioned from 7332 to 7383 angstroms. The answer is 7363.19 angstroms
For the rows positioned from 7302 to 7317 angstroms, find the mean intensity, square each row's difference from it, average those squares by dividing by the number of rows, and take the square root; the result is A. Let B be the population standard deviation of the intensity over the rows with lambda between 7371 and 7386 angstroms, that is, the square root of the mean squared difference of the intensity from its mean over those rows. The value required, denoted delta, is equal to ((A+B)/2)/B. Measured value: 1.73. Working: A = 0.216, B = 0.087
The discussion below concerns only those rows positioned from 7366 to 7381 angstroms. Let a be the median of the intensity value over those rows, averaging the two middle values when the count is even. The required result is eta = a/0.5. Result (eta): 21.6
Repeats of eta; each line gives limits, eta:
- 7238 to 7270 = 23.0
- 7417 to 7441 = 22.4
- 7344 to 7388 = 21.6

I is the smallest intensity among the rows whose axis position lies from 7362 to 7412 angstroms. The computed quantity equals 10.5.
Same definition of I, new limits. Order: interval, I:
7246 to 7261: 11.2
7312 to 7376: 10.5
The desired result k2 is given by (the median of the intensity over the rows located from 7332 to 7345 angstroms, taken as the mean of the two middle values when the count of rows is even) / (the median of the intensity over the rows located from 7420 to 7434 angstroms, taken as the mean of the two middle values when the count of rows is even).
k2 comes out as 0.97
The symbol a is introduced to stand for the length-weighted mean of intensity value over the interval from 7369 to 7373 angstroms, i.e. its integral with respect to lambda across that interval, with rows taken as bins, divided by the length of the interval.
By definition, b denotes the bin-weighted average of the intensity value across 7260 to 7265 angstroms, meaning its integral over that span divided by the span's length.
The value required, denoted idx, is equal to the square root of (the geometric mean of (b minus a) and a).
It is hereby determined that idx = 1.7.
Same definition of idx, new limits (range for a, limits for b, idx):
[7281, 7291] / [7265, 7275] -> 1.2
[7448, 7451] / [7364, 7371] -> 1.0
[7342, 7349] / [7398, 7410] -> 1.1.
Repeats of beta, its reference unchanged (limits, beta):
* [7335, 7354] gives 7346.25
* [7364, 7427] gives 7364.88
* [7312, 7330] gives 7327.67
